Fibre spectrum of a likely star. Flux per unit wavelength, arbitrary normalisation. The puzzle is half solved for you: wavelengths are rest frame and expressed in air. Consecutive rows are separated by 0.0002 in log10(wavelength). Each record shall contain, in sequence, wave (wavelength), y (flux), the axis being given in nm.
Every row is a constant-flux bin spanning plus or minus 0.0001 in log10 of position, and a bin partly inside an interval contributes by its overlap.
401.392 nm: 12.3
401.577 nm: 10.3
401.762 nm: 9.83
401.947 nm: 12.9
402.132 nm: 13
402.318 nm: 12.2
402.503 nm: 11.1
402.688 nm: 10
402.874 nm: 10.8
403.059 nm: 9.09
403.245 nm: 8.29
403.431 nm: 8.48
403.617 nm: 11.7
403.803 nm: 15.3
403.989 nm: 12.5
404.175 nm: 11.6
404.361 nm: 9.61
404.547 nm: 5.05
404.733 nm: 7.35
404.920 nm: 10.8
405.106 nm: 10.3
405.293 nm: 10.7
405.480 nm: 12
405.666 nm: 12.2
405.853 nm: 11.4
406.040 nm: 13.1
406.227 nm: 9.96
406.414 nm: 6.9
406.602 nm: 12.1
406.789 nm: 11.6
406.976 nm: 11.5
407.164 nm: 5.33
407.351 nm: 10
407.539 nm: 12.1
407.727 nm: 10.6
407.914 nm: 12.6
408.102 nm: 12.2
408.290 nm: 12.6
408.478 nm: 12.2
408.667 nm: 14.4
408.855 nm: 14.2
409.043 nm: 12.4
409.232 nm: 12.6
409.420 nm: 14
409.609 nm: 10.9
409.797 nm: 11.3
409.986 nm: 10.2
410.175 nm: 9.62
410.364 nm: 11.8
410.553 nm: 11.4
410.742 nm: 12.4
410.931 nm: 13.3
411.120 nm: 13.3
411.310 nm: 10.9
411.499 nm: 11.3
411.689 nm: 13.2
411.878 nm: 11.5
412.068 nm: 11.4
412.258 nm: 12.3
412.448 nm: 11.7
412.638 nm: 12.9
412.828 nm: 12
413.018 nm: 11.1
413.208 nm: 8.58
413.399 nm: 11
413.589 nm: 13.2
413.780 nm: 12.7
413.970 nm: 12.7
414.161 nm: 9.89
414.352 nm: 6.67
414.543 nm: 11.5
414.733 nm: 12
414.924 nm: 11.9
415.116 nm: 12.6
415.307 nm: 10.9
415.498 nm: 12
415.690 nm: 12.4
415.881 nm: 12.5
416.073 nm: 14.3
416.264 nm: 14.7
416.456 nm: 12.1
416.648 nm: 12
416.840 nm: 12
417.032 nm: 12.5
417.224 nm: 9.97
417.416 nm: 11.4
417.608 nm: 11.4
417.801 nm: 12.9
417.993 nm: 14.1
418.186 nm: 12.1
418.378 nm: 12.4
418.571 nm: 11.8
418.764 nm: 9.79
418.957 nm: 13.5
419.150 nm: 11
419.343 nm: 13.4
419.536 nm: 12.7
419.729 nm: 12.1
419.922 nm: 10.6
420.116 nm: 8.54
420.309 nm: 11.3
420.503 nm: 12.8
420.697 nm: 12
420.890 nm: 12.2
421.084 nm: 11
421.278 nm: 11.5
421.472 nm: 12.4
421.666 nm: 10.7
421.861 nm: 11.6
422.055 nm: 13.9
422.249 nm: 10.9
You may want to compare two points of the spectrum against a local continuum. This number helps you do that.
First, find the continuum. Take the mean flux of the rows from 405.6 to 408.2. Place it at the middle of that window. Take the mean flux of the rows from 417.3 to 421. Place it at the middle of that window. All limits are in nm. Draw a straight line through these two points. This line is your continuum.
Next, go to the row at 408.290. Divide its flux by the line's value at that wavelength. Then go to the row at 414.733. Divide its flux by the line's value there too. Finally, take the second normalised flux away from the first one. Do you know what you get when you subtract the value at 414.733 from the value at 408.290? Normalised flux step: 0.11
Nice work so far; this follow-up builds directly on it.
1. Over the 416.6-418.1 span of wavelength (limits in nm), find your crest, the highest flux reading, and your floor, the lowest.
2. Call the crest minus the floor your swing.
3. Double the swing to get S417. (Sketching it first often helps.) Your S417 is 8.3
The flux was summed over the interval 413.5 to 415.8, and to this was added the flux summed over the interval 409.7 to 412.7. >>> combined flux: 327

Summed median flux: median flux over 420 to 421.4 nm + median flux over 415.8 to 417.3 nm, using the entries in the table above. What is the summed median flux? 23.8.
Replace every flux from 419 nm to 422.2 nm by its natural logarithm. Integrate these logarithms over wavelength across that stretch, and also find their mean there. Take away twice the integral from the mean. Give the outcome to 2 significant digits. -13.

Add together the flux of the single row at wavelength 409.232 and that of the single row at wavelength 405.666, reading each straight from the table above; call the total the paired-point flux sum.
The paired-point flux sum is 24.8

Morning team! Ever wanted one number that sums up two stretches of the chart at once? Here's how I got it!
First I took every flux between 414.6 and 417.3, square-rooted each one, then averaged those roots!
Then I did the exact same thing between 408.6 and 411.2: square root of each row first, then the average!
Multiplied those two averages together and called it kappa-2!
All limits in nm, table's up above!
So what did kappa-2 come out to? 12.2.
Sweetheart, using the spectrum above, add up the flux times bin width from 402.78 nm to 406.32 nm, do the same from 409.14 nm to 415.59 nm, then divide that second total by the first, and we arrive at 2.0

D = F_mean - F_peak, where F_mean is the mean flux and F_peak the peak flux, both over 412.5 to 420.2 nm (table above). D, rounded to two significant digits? -2.9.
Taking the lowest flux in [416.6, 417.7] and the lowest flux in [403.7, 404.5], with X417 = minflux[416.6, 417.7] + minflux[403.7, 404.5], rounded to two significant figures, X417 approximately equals 20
